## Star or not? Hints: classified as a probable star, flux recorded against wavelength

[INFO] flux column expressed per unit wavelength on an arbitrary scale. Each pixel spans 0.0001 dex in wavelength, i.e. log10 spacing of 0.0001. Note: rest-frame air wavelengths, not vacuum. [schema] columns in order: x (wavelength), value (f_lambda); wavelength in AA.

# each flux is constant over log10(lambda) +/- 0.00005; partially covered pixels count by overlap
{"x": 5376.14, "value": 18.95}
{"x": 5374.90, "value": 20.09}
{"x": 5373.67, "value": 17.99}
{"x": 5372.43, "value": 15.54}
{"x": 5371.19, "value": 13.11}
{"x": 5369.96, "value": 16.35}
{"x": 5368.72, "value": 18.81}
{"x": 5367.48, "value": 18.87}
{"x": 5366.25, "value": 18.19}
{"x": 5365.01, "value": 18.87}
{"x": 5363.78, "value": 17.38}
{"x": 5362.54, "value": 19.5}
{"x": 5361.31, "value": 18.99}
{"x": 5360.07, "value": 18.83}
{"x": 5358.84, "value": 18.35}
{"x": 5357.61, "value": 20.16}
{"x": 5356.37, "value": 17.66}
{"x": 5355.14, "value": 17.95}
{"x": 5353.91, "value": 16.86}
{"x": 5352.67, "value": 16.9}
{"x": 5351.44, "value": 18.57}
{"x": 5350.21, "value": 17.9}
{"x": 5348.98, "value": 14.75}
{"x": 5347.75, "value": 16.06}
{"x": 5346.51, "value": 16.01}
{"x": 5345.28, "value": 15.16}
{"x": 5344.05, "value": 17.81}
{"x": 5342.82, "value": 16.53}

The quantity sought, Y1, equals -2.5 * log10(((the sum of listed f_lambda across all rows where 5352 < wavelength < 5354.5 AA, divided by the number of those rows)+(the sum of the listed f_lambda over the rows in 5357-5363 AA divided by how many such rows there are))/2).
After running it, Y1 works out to -3.14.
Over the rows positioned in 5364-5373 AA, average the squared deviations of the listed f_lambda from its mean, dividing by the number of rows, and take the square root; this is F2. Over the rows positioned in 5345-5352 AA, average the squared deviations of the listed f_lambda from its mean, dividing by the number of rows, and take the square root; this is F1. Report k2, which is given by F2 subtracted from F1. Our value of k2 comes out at -0.7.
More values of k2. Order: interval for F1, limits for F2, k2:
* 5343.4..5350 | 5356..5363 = 0.3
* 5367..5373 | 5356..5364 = 1.3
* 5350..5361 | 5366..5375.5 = -1.1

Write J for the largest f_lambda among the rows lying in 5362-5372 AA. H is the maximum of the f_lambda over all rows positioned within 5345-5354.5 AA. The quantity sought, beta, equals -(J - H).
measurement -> -1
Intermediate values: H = 18.57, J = 19.5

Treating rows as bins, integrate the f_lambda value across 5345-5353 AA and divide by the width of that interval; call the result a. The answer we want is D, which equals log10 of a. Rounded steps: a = 16.5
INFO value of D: 1.22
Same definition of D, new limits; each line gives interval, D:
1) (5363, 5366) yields 1.26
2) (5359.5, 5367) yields 1.27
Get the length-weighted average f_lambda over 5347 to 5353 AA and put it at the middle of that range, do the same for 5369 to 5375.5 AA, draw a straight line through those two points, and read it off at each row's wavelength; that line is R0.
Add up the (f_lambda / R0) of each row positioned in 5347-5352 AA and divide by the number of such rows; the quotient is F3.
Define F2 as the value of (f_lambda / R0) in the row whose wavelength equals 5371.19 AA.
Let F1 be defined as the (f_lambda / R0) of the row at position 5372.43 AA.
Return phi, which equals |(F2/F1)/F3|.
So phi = 0.84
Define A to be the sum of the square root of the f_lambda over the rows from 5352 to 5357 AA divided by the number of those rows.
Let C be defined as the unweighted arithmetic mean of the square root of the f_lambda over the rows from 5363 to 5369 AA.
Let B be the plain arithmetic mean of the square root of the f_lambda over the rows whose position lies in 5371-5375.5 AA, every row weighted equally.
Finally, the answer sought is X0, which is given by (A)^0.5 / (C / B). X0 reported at 1.94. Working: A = 4.16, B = 4.07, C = 4.29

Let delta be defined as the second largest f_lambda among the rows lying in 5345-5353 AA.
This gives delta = 17.9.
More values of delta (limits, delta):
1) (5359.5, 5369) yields 18.99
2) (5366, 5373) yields 18.81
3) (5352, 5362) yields 18.99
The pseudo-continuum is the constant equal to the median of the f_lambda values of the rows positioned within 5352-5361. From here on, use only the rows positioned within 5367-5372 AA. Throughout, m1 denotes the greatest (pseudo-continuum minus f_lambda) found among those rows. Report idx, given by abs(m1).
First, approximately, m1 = 5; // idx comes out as 4.8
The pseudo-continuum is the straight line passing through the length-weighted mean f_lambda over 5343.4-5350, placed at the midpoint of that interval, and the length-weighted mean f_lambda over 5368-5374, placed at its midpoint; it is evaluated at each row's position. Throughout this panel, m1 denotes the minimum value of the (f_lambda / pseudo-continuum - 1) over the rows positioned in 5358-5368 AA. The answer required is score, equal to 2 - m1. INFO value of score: 1.93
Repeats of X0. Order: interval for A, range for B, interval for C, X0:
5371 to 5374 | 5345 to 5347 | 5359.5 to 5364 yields 1.81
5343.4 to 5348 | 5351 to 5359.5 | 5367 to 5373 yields 2.10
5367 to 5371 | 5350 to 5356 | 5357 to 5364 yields 1.99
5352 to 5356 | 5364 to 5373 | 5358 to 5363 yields 1.93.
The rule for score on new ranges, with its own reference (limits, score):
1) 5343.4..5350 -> 2.08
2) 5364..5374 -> 2.20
